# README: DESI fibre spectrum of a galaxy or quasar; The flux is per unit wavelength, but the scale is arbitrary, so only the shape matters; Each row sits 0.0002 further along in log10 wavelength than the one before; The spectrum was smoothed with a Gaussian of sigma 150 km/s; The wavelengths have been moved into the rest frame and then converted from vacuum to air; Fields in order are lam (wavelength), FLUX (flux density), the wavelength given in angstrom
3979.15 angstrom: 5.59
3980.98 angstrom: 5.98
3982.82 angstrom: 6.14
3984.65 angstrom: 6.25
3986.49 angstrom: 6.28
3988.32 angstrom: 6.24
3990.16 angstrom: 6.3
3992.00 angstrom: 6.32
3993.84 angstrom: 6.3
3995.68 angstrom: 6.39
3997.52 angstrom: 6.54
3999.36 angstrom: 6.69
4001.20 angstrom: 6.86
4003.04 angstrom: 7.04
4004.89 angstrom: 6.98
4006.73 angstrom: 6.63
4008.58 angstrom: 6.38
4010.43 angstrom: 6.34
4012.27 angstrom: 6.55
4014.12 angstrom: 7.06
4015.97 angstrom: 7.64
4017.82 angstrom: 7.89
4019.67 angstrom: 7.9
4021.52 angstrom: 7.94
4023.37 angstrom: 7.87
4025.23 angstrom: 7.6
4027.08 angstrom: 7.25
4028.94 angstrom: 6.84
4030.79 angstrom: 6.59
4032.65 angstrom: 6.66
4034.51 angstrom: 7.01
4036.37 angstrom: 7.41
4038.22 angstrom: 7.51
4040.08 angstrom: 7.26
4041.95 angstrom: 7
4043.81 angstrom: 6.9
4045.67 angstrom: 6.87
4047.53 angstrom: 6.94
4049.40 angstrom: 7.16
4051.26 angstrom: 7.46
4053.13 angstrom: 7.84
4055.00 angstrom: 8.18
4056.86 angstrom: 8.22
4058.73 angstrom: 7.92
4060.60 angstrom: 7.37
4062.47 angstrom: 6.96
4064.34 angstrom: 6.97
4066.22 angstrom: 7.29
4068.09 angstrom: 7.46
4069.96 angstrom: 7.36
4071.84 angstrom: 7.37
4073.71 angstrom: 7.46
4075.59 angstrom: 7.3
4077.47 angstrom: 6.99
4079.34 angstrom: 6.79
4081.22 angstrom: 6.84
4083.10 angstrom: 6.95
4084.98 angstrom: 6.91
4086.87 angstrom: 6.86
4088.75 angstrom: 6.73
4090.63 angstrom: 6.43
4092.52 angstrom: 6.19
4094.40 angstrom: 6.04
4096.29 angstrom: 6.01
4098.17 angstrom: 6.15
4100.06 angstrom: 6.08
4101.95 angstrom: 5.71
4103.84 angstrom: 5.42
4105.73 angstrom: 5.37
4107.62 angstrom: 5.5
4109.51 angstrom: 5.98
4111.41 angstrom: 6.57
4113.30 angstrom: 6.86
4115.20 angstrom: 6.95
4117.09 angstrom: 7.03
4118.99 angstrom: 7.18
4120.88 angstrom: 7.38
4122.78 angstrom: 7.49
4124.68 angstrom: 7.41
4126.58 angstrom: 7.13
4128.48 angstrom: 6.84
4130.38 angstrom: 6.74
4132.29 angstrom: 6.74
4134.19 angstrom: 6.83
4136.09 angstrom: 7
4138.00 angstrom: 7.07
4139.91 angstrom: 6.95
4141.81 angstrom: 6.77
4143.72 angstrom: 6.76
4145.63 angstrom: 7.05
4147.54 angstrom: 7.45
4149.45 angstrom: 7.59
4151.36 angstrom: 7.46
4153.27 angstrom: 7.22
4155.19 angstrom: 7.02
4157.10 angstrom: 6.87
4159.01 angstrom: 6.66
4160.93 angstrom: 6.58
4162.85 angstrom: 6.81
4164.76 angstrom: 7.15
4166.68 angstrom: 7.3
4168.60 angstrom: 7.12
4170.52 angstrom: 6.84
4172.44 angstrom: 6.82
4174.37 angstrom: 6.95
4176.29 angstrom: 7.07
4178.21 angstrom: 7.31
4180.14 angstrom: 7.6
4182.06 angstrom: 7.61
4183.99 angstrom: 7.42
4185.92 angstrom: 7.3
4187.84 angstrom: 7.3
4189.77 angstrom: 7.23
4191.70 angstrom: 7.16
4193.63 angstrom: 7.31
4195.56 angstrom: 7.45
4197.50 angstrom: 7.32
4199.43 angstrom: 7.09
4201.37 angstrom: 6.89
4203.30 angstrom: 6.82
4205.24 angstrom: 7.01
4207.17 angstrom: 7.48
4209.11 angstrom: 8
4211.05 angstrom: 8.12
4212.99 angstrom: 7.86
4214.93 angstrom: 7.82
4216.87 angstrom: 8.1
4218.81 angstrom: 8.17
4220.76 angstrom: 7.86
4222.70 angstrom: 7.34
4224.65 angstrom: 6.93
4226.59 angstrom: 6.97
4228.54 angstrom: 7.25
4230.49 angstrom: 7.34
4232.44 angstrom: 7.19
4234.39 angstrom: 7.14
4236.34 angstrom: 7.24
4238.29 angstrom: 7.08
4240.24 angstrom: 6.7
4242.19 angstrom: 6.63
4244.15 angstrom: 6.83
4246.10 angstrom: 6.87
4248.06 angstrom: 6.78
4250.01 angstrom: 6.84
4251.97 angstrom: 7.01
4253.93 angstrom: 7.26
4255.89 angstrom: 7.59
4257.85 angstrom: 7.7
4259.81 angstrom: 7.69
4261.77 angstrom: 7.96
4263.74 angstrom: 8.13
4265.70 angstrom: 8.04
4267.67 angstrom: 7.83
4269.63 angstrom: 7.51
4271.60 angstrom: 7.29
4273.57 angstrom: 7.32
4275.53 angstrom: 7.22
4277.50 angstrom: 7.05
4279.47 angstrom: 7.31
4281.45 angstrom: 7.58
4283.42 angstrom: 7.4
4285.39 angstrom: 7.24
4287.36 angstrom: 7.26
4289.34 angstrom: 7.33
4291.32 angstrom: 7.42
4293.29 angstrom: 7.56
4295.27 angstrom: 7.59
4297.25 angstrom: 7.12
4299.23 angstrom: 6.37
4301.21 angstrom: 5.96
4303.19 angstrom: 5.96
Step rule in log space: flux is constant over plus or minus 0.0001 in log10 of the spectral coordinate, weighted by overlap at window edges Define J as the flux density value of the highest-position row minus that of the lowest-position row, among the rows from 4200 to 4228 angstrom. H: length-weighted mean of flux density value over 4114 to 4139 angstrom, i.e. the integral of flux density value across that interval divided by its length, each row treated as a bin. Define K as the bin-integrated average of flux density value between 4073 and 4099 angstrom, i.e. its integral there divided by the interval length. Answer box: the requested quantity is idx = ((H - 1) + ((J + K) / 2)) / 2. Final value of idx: 4.72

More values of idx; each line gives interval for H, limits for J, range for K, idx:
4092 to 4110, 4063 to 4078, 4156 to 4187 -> 4.20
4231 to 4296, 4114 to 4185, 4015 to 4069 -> 5.12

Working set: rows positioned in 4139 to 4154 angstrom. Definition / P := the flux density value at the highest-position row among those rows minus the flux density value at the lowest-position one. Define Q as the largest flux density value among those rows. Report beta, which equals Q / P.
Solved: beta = 28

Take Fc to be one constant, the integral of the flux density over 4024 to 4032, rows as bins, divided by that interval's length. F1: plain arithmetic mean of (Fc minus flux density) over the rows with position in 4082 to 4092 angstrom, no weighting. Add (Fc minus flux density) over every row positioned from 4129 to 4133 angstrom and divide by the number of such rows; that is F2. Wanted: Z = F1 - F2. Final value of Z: -0.04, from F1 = 0.30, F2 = 0.34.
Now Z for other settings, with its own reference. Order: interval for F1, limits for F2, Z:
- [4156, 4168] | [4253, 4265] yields 0.83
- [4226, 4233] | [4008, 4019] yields -0.21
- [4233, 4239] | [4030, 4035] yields -0.40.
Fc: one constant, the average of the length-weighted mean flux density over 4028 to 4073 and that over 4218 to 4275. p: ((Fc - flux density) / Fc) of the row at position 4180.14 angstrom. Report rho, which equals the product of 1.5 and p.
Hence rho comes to -0.06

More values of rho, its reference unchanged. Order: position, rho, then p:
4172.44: 0.10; 0.07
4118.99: 0.02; 0.02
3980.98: 0.27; 0.18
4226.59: 0.07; 0.05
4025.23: -0.06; -0.04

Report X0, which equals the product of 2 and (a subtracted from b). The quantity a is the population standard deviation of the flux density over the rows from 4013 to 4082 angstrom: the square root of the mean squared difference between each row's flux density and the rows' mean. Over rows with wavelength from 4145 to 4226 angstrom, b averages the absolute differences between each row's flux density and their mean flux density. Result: -0.22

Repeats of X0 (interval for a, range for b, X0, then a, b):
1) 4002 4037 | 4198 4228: -0.14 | 0.53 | 0.46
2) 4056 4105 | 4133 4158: -0.90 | 0.66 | 0.22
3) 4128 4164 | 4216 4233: 0.22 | 0.28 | 0.39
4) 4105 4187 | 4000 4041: -0.06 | 0.47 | 0.44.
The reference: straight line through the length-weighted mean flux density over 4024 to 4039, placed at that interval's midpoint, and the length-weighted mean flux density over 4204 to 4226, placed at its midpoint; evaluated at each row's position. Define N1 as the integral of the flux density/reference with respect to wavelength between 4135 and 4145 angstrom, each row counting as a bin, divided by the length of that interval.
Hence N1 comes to 0.93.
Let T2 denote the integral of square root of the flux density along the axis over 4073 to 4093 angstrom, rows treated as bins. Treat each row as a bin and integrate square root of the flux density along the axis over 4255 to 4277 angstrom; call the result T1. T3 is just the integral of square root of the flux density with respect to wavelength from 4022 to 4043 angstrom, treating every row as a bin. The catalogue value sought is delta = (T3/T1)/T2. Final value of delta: 0.0177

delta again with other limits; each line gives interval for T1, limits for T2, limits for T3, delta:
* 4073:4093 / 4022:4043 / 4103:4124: 0.0182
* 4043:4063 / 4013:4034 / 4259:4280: 0.0186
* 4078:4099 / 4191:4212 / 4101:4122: 0.0173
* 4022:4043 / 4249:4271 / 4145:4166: 0.0164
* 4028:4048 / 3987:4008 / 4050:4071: 0.0203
